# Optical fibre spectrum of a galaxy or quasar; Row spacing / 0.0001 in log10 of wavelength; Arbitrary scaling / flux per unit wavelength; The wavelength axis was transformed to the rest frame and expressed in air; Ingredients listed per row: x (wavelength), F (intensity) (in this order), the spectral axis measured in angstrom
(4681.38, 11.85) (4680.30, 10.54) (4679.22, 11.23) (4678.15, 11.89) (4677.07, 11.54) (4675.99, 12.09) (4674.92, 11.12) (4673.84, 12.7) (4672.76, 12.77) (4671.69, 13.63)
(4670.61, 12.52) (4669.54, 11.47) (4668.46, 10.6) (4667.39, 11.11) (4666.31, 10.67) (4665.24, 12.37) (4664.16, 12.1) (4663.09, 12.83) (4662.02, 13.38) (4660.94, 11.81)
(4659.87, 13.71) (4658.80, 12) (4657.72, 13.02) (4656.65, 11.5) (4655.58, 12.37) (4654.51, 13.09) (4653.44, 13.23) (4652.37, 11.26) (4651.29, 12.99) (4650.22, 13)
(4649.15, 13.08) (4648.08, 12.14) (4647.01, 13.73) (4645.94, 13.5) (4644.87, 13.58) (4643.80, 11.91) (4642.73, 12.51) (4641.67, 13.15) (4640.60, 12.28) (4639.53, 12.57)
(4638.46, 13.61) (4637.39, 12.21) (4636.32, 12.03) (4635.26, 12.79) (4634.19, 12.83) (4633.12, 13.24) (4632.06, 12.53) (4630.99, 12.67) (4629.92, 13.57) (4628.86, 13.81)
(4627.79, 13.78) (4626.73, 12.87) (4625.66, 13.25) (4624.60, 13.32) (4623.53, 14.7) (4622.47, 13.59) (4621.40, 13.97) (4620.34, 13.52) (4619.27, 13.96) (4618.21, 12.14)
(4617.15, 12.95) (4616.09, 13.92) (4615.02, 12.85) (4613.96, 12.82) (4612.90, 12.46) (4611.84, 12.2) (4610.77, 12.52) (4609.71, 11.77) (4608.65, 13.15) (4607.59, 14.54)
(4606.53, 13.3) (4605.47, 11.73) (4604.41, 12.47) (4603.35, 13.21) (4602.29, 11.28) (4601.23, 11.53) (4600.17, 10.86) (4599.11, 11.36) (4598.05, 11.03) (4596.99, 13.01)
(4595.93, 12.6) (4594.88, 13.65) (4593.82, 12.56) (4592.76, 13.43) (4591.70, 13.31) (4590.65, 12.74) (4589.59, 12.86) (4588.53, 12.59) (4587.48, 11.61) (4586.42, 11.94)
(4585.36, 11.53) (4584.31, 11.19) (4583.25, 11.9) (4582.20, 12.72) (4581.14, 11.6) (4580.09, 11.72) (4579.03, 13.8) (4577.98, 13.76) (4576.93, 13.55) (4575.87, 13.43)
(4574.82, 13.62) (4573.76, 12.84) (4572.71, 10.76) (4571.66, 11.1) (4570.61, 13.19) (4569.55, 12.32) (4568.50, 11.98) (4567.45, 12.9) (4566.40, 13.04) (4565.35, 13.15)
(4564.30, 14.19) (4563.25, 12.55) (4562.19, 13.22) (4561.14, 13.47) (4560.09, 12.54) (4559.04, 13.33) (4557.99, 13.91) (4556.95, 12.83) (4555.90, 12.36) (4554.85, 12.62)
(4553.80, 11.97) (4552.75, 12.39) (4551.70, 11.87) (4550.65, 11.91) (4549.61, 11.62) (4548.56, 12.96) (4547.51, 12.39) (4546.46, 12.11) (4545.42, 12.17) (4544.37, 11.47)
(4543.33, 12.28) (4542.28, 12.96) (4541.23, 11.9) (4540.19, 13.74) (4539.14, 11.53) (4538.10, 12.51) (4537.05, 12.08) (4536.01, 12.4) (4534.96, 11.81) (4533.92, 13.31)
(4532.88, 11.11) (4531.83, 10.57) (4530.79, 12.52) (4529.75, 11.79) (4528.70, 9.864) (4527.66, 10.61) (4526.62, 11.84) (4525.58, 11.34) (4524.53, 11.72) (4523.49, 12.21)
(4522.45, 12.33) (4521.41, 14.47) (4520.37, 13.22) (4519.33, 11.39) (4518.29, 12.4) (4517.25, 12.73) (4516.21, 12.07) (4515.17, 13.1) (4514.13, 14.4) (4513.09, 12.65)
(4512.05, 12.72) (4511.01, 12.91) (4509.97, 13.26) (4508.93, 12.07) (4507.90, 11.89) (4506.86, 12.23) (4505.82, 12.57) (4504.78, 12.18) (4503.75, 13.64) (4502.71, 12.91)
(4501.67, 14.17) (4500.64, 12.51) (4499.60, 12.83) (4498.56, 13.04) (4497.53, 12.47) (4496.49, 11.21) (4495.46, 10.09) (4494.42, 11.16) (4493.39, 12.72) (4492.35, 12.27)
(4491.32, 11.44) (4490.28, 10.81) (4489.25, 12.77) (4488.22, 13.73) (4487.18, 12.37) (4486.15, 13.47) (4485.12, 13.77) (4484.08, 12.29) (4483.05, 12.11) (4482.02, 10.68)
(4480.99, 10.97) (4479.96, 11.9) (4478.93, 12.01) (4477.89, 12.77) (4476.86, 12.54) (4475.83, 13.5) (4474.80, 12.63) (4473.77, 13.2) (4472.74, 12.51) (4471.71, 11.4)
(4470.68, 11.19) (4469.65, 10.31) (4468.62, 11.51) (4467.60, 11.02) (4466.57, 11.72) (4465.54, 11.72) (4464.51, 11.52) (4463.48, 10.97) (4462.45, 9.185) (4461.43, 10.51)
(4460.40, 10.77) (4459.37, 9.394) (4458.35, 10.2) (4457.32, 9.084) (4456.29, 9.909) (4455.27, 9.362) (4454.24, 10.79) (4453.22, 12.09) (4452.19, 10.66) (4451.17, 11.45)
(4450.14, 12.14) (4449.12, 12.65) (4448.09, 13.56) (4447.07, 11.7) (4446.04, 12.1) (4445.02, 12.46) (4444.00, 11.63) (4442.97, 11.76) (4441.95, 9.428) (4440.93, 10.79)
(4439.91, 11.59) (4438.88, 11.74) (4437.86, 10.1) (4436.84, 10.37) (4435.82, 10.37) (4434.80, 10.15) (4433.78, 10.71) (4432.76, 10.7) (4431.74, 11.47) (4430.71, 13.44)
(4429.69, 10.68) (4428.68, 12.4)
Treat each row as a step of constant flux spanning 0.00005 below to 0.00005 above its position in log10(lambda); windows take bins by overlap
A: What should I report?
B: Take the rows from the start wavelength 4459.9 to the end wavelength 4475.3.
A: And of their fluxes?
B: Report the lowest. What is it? 9.185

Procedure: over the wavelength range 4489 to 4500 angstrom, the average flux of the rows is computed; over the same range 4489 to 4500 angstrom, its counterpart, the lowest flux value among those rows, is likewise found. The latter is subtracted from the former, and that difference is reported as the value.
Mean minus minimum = 1.8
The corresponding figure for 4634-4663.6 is 1.5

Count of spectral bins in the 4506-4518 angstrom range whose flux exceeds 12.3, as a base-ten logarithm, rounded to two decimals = 0.85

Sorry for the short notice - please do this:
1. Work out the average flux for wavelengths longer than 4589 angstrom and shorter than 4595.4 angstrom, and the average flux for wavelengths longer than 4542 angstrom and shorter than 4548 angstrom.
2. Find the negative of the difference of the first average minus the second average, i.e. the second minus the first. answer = -0.9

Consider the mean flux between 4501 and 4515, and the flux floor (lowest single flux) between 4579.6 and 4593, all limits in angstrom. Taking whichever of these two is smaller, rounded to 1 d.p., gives 11.2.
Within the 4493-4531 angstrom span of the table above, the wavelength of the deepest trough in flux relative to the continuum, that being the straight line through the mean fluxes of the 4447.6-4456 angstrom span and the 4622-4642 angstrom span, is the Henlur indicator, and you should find 4528.70 angstrom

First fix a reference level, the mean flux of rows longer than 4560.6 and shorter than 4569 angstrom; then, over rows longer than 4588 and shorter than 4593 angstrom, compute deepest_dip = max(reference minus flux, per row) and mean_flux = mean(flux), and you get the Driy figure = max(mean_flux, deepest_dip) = 13.0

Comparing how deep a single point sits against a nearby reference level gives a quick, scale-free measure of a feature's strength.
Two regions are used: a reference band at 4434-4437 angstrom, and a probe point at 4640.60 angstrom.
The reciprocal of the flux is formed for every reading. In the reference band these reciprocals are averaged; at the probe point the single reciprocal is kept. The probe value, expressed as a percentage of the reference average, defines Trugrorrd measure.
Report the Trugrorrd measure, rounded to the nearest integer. 84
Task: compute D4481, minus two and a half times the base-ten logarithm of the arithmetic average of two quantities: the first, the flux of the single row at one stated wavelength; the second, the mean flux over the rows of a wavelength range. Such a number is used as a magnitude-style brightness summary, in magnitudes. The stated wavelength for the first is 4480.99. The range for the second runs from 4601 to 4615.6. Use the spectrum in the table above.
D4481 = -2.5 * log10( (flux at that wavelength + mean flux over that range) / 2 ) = -2.68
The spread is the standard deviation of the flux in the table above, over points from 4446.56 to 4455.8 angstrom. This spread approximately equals 1.2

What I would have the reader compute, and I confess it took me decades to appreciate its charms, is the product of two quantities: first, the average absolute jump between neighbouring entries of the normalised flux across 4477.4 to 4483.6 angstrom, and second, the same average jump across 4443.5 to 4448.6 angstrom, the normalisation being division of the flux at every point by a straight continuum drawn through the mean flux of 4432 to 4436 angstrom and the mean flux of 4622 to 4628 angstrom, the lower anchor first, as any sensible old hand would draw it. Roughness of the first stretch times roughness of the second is 0.0051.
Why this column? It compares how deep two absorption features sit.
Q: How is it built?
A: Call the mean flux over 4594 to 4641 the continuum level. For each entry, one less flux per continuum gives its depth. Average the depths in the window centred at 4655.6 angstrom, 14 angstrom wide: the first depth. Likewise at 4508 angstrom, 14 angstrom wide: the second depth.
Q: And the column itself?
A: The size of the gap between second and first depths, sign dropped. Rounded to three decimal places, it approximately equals 0.019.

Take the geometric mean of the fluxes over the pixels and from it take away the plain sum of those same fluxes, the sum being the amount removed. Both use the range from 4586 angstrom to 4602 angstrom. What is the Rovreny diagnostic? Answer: -173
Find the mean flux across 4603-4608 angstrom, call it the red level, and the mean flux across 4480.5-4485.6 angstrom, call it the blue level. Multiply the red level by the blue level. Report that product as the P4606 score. 156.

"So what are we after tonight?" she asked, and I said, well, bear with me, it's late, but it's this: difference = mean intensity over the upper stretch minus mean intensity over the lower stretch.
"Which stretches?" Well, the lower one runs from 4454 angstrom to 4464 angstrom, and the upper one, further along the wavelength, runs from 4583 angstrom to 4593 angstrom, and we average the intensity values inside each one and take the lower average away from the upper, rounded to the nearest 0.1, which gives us 2.3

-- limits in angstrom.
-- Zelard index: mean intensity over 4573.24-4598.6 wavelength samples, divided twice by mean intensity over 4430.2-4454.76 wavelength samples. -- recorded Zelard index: 0.097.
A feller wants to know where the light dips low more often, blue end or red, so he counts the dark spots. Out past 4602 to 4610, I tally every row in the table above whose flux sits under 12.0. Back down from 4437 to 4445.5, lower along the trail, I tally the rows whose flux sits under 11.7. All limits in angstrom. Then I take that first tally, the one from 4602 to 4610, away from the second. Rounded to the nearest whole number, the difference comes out 2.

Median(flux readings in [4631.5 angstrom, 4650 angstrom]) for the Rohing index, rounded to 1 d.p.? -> 12.8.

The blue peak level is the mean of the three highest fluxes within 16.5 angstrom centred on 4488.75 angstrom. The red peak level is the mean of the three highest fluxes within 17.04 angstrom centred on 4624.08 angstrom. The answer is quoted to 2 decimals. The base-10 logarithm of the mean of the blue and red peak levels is 1.14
